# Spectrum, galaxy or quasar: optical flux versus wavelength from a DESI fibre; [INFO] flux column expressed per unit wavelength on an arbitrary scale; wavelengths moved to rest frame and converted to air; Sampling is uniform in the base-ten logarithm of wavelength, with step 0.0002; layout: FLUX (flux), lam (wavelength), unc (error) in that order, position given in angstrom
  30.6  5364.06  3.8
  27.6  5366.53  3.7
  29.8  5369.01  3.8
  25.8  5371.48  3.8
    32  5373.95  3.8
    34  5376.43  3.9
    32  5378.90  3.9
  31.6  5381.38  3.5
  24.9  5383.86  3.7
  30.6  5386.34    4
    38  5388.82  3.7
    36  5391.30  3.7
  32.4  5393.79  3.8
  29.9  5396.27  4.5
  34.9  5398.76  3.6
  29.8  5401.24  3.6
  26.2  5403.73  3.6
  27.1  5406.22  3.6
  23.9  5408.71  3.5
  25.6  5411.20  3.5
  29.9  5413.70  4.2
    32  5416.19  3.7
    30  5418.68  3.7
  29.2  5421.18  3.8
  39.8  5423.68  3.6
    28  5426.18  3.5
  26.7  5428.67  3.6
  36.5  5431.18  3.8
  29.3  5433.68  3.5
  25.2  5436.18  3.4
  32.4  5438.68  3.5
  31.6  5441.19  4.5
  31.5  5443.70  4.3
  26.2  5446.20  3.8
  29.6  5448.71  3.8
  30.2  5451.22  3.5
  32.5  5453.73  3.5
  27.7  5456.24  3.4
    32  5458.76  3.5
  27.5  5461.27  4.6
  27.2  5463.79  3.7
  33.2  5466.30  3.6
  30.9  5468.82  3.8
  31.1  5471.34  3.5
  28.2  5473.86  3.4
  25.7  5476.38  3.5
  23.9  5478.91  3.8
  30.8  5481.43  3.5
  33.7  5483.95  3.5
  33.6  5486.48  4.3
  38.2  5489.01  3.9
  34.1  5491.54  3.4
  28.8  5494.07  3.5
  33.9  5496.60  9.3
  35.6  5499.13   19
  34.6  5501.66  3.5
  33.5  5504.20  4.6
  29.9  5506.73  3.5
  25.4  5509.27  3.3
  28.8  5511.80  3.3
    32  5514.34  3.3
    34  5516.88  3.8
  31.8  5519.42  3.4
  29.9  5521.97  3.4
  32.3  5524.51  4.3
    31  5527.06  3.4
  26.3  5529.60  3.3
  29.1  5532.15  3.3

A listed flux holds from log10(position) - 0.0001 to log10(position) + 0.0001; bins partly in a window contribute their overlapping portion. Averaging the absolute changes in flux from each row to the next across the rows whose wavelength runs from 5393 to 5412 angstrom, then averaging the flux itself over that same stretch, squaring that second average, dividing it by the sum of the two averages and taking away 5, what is 20.9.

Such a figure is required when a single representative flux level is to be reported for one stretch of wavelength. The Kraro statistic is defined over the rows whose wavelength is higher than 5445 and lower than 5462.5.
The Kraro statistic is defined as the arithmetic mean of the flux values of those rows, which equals 29.4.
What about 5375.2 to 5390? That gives 31.8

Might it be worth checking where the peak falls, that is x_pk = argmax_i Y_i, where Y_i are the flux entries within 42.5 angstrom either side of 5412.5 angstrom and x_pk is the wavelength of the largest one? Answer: 5423.68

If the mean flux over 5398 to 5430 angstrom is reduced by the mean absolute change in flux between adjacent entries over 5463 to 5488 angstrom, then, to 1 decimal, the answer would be 26.6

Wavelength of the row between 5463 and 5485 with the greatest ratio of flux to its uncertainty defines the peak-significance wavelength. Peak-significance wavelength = 5483.95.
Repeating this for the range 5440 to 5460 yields 5453.73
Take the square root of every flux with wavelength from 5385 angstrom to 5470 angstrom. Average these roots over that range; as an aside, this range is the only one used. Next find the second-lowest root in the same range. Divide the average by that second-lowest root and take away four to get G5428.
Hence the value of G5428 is -2.90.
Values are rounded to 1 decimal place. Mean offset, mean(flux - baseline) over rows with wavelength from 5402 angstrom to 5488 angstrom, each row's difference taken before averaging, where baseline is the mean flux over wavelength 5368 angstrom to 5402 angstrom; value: -1.9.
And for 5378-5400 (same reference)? 0.7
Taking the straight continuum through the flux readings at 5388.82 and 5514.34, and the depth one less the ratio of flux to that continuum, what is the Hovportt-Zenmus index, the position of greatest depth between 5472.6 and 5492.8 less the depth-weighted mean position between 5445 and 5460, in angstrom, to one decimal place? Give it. 27.6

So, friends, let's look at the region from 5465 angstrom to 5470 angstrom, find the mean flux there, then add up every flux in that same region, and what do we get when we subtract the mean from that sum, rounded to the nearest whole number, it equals 32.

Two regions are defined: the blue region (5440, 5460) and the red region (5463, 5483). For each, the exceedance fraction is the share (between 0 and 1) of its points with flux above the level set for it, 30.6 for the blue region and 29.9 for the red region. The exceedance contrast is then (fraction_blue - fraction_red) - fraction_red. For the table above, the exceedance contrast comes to -0.50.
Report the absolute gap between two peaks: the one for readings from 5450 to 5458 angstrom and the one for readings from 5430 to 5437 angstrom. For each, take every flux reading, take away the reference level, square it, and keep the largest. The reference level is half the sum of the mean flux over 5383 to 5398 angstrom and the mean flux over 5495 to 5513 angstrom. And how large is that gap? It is 27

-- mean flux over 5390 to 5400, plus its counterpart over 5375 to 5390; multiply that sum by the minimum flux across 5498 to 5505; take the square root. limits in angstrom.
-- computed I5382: 46.7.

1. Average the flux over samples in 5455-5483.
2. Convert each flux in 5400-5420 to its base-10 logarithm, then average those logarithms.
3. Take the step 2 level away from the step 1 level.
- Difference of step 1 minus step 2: 27.5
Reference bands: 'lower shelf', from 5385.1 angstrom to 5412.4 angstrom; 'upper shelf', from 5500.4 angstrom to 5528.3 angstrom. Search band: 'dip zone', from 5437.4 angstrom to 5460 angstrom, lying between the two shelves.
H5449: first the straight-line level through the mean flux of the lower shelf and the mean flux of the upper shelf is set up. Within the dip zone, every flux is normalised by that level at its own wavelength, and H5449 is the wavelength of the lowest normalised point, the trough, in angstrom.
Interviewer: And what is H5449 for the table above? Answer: 5446.20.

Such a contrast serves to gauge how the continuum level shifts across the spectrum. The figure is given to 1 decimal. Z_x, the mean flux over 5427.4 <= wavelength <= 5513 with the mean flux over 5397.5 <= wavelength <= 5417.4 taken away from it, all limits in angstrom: 1.9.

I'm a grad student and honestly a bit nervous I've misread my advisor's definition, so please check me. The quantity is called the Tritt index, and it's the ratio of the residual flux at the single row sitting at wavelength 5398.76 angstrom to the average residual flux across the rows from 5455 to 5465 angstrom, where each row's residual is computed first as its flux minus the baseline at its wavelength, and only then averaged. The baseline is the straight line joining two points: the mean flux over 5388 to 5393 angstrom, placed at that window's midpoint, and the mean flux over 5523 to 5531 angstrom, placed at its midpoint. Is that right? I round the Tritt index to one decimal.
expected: 0.3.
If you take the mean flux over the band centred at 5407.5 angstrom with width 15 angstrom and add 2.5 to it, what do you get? 29.6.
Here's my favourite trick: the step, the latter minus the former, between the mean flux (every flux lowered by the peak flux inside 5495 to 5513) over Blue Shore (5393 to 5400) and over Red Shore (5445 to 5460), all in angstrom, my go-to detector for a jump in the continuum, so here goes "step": -3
